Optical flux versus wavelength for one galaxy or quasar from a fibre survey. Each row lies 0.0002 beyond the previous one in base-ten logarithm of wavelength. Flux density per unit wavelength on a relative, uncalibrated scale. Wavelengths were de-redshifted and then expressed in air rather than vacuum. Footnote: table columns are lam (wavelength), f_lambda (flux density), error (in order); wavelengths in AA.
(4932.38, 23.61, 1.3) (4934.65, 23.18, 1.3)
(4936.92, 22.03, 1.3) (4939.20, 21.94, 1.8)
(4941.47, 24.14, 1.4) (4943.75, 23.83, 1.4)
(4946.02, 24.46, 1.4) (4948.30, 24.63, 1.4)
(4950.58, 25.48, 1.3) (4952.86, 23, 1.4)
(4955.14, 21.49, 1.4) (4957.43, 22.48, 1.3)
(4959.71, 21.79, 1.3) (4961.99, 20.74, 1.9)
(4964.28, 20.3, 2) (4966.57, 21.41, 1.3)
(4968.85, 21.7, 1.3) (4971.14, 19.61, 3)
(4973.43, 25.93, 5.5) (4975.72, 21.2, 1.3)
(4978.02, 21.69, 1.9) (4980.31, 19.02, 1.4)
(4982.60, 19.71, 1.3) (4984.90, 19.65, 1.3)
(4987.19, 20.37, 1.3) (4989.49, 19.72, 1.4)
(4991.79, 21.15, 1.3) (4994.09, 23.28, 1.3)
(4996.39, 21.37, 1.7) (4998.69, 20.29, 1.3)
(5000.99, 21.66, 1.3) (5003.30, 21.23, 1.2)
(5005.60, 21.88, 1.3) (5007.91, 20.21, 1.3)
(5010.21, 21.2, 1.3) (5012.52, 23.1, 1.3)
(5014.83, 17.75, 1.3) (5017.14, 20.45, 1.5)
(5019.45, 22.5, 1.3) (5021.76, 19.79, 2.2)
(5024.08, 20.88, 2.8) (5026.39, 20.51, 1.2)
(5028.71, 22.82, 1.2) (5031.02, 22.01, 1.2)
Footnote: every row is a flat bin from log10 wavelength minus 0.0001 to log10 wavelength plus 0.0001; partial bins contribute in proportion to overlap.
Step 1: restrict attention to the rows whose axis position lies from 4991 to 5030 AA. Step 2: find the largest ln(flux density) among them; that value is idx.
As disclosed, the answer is 3.15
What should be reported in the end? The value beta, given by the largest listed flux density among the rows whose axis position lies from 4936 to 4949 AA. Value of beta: 24.63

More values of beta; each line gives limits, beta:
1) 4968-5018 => 25.93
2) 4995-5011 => 21.88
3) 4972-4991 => 25.93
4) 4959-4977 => 25.93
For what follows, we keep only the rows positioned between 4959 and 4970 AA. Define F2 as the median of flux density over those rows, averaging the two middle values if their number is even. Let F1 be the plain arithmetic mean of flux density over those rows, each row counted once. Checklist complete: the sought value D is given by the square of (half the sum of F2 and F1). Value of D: 454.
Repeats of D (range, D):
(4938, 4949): 575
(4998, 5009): 447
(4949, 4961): 514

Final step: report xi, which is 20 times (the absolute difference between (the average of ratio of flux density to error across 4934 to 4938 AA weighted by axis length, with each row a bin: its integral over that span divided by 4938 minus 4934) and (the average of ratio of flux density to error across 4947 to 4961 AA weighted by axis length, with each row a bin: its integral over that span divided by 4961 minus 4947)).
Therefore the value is 5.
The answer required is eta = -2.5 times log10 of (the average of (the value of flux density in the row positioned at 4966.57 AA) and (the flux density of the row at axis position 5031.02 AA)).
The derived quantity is -3.34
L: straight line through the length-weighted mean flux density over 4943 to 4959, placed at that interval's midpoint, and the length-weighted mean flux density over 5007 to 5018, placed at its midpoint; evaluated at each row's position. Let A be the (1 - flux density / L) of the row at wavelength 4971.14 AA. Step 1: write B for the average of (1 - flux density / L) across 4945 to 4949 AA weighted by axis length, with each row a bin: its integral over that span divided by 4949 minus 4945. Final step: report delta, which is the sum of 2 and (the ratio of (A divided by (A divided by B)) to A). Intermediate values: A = 0.13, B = -0.033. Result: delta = 1.8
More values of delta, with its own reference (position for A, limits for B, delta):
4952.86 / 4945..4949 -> 0.4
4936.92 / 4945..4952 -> 1.5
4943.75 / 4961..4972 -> 23.7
